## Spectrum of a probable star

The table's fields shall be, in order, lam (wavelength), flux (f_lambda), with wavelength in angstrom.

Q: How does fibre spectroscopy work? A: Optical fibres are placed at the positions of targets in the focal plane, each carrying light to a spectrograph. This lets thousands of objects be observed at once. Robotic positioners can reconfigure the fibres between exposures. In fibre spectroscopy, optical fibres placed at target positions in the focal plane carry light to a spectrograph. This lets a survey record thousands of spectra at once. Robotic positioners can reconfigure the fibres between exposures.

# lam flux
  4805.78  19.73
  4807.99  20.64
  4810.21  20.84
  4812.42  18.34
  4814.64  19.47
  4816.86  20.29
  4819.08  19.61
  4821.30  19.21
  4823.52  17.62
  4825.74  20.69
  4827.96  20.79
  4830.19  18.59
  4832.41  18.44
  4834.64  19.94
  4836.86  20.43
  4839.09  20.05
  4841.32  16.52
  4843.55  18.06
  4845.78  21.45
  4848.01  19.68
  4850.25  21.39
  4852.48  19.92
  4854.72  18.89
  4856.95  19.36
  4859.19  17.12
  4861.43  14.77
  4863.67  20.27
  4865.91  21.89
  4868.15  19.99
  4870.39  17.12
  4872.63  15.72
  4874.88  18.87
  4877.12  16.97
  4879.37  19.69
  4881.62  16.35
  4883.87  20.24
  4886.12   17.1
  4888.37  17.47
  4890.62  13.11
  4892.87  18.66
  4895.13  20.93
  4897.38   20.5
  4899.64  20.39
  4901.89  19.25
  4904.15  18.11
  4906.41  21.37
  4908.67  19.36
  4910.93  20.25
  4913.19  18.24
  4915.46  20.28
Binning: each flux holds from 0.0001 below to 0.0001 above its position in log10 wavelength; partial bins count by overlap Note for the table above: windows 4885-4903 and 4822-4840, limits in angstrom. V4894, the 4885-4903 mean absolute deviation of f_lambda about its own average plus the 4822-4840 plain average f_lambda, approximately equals 21.5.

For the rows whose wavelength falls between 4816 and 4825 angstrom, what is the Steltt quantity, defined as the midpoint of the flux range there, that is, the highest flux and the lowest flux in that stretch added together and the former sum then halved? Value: 19.0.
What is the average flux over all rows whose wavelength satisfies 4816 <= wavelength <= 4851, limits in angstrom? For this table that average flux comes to 19.5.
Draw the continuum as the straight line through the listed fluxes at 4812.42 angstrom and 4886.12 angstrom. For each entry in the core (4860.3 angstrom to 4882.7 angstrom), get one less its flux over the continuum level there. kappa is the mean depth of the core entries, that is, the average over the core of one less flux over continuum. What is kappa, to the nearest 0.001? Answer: -0.047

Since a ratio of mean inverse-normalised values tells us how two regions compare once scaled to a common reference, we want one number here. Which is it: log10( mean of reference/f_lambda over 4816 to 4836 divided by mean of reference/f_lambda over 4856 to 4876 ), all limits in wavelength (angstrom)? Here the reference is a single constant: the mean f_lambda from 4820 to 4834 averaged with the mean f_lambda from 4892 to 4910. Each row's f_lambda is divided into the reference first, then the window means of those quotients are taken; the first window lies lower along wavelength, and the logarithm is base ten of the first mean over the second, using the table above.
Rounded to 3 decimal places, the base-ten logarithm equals -0.031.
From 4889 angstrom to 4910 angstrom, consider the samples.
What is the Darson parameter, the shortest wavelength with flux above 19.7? 4895.13 angstrom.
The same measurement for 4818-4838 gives 4825.74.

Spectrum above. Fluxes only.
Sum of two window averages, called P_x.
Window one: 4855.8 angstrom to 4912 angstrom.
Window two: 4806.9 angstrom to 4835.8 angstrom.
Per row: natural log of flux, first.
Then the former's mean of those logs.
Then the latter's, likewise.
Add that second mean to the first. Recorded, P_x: 5.889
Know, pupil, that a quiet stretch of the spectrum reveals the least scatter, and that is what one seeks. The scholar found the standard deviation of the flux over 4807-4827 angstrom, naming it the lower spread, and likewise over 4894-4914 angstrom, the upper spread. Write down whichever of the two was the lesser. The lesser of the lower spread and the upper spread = 1.1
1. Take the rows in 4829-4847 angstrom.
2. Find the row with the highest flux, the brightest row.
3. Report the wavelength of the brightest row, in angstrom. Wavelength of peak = 4845.78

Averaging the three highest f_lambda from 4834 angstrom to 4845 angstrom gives 20.1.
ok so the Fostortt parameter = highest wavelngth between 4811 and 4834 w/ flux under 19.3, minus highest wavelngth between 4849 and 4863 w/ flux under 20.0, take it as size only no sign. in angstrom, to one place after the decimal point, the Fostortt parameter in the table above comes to 29.0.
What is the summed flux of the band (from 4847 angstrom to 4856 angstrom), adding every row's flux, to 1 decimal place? 79.9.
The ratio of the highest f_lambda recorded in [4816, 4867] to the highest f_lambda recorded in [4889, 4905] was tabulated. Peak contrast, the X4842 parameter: 1.05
